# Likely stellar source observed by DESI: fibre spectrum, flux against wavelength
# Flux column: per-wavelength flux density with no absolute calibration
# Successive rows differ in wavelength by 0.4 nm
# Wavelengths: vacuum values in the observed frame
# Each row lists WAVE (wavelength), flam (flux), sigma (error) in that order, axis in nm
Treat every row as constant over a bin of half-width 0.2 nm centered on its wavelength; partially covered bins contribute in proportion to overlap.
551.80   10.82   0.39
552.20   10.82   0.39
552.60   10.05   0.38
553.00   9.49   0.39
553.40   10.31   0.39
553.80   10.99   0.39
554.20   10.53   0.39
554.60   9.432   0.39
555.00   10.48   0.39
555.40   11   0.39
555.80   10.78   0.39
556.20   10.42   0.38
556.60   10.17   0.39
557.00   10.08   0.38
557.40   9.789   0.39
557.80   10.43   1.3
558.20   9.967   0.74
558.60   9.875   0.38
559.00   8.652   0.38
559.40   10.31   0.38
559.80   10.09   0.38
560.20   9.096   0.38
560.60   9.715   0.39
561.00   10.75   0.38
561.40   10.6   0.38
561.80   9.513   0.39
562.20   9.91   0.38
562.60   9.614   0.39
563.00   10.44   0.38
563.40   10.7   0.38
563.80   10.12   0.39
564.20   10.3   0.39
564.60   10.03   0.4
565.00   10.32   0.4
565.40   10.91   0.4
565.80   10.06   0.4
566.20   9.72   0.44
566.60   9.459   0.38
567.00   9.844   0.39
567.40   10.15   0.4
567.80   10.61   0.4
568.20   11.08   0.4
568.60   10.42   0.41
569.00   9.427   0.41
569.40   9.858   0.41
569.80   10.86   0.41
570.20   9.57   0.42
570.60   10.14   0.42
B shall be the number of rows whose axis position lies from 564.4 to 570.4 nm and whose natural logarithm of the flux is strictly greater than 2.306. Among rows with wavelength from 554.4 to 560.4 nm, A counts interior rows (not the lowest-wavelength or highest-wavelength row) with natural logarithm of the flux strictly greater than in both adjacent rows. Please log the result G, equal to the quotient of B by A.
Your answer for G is 2.7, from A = 3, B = 8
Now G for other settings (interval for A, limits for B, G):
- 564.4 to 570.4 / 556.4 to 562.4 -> 2.3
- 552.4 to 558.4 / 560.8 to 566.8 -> 3.0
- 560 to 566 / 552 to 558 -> 2.4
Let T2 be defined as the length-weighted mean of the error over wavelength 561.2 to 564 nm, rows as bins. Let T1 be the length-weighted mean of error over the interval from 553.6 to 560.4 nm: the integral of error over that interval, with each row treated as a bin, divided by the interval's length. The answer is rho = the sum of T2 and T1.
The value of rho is 0.844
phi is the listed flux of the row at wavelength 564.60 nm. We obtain 10.03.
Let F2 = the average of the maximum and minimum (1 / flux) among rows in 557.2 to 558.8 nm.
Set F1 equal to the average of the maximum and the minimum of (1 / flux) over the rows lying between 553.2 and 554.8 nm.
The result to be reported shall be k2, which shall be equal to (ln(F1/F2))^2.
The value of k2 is 0.0000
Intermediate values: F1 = 0.0985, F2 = 0.099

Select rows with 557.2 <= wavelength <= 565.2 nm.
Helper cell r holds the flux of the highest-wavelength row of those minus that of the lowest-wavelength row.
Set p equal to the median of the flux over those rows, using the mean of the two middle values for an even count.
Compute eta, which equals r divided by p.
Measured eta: 0.05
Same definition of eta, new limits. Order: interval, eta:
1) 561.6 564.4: 0.08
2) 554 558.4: -0.05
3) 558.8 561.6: 0.19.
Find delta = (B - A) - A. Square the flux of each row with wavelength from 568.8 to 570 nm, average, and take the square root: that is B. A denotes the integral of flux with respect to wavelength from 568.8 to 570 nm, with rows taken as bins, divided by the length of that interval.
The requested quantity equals -10.0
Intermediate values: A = 10.0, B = 10.07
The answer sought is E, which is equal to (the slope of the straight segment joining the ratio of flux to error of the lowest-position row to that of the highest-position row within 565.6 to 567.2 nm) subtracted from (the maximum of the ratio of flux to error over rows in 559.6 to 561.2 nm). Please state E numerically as 28.2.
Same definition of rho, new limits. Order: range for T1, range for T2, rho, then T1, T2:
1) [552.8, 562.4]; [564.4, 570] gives 0.842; 0.438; 0.404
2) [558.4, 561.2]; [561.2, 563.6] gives 0.765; 0.381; 0.383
